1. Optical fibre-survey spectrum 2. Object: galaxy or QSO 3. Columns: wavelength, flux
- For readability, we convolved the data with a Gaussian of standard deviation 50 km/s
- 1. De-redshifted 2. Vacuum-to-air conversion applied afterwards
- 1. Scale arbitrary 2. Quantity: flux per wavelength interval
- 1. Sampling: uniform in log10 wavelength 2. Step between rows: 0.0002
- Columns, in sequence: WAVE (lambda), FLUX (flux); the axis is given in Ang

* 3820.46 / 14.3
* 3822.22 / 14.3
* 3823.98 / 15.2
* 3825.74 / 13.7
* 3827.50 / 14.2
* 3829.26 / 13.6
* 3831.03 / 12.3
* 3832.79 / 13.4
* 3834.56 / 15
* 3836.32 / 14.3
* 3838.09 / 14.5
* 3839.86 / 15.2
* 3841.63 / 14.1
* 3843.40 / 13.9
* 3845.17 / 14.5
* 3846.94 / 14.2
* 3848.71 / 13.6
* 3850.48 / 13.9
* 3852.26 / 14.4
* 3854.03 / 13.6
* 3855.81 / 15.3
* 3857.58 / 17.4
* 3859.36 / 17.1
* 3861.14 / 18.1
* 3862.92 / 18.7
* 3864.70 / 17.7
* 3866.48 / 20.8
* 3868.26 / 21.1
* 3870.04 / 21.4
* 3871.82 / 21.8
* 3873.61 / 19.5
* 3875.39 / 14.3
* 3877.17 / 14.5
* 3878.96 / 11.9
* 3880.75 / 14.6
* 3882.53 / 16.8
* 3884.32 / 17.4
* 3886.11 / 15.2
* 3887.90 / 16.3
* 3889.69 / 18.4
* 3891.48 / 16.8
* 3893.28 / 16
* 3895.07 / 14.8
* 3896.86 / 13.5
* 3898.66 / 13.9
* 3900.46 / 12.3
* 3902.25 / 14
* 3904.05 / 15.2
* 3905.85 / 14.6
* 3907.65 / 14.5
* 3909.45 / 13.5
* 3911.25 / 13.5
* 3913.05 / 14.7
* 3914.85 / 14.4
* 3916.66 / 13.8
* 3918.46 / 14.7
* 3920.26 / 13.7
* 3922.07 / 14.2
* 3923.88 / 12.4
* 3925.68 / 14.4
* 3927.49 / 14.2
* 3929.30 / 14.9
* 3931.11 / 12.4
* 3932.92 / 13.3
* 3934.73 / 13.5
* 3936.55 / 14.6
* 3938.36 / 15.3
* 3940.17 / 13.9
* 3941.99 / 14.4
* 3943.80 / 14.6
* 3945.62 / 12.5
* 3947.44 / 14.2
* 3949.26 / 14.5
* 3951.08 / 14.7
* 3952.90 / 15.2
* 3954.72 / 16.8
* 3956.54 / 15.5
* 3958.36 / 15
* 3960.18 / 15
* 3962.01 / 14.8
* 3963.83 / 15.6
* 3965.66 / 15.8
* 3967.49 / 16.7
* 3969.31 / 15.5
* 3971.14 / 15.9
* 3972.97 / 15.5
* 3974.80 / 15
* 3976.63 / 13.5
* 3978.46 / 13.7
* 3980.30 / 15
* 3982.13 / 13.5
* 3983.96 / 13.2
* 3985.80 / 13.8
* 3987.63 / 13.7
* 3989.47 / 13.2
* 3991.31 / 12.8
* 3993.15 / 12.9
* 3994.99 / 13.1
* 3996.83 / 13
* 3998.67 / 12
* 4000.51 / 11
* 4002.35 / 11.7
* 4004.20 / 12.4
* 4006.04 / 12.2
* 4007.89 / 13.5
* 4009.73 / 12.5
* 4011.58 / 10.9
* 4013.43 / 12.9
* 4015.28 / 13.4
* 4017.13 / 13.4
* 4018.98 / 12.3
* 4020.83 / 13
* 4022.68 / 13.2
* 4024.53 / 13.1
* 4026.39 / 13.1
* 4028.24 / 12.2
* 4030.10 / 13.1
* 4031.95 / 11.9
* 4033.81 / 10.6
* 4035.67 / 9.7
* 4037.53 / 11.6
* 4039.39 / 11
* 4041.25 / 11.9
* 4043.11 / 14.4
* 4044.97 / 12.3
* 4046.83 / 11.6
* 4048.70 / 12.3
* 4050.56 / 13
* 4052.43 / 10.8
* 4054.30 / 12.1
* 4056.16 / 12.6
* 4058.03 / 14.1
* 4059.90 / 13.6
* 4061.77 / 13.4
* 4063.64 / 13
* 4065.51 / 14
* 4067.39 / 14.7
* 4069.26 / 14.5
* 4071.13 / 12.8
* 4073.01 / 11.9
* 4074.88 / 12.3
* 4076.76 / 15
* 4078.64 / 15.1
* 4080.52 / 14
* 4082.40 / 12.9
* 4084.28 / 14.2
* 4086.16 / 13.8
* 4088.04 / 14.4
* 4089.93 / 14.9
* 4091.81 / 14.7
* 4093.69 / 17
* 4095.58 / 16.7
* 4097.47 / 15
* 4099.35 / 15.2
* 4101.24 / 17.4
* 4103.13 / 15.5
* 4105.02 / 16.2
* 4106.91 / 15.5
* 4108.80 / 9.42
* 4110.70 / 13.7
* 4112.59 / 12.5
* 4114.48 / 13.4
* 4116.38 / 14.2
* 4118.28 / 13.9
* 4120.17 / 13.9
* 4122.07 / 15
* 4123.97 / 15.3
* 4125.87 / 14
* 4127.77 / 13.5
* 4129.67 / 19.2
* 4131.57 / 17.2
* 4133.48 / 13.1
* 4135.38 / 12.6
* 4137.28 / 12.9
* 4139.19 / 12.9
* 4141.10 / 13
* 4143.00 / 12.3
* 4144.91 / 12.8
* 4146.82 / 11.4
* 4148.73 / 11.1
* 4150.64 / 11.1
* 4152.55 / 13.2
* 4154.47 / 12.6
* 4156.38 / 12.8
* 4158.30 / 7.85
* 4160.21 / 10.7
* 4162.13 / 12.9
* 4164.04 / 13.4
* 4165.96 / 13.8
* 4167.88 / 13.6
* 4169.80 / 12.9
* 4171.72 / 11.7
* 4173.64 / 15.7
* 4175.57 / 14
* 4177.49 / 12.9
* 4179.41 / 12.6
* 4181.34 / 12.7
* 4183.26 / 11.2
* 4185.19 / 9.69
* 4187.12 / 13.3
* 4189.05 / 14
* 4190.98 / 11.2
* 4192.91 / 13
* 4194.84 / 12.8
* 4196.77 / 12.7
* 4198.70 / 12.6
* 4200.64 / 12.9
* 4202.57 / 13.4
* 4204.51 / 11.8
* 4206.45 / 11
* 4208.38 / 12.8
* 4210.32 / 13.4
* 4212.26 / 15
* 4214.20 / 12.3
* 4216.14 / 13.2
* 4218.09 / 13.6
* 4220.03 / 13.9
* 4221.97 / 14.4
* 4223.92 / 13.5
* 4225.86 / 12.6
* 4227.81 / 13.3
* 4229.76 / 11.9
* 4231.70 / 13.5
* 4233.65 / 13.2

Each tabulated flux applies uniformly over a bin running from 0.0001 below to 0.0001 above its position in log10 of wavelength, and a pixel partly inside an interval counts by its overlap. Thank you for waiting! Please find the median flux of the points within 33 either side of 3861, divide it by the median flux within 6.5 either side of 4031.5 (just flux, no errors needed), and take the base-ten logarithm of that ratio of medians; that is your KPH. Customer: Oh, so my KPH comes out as 0.11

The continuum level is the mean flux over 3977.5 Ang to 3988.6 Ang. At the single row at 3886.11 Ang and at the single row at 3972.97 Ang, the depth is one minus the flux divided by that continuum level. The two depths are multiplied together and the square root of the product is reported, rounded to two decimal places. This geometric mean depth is 0.11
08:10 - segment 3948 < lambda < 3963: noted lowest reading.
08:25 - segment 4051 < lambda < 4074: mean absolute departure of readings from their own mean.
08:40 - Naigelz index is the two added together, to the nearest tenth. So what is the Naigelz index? 15.4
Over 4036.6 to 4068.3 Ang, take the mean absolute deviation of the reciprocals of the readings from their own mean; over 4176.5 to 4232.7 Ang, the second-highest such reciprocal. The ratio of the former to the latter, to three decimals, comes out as 0.067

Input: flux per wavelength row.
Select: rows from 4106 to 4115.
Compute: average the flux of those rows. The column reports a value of 12.9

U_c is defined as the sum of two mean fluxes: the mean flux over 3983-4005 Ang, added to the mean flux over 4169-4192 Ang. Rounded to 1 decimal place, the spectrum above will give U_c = 25.4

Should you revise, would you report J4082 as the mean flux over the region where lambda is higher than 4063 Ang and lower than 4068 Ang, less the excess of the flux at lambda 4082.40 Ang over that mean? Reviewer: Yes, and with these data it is 14.9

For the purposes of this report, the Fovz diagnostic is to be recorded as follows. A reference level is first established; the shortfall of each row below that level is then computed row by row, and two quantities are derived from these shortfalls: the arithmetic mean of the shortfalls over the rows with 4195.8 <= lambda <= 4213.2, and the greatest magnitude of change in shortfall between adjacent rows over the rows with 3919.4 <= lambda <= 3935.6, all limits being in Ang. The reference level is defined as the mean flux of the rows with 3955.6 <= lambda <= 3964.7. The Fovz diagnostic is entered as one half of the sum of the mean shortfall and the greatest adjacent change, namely 2.4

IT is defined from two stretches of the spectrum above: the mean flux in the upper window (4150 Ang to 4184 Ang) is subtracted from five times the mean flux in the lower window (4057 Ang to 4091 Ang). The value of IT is 56.5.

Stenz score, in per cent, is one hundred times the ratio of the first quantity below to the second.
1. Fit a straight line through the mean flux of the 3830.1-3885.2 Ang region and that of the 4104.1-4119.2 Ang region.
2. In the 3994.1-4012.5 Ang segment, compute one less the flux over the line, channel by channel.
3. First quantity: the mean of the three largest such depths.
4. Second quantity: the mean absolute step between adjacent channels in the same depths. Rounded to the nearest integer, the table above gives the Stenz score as 405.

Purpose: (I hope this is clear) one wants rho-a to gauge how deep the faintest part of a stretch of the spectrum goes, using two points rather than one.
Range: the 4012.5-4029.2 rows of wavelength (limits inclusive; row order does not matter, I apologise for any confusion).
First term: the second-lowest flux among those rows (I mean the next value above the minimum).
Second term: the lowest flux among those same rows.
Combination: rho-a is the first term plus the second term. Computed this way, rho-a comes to 24.5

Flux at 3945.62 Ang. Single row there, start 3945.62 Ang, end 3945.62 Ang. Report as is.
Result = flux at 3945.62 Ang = 12.5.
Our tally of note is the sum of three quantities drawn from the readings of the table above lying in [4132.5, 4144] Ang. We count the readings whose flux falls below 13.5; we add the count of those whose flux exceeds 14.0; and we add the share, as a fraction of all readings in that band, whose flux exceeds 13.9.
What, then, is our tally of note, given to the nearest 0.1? 6.0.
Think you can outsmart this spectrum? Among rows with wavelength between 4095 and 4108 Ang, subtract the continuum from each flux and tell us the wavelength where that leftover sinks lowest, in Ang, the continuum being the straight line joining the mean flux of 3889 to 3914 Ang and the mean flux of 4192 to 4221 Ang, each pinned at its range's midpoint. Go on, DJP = 4097.47 Ang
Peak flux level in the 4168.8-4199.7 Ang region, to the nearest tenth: 15.7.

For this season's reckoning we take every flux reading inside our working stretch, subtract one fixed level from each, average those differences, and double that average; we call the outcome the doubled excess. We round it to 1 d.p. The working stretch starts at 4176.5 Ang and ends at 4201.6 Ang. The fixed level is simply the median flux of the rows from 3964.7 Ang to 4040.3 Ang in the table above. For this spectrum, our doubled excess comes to -1.3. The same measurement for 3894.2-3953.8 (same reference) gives 1.9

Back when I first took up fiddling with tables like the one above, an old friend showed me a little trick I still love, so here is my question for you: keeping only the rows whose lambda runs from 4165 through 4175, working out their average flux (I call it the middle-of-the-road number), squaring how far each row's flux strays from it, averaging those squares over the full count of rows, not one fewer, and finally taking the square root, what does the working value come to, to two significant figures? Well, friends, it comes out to 1.3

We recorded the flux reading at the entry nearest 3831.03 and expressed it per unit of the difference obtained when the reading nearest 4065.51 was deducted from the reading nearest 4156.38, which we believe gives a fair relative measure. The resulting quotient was -10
